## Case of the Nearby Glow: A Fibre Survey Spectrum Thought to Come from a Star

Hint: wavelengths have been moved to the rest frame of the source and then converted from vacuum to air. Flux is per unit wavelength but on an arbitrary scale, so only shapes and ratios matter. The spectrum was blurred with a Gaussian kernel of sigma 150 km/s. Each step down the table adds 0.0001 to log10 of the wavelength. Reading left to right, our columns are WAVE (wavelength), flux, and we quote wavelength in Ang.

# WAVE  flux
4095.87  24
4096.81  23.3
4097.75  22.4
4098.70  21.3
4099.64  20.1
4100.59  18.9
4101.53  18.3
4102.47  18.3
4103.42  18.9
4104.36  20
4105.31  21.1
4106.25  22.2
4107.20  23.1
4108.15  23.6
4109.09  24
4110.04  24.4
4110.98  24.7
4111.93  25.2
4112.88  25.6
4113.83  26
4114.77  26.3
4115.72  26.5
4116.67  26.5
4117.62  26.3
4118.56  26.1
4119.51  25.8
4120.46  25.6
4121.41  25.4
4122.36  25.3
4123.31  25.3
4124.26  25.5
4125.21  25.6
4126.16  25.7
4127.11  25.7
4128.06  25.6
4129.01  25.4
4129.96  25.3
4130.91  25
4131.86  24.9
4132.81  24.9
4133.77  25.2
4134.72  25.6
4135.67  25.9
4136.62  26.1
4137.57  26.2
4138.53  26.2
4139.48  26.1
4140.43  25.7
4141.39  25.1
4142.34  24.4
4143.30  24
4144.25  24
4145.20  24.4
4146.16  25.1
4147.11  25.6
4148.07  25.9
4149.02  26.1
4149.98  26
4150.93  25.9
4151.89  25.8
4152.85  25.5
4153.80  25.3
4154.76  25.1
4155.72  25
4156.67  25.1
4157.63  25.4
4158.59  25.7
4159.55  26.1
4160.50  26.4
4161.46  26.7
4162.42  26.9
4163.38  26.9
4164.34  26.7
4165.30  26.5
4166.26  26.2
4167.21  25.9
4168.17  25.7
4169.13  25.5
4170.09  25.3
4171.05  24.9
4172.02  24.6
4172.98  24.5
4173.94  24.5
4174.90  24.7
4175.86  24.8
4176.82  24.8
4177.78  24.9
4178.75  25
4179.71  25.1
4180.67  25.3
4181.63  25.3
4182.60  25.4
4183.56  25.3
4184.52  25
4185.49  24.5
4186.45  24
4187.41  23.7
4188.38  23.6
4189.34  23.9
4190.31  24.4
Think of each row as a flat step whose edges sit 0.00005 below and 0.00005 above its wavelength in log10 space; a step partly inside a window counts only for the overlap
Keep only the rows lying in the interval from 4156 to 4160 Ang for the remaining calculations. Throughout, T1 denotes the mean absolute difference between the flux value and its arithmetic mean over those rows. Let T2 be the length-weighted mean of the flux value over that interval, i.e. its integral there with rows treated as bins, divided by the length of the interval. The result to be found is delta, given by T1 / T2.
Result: 0.0127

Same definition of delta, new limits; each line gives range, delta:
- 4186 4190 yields 0.0063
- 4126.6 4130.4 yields 0.0059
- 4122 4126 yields 0.0049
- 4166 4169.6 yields 0.0087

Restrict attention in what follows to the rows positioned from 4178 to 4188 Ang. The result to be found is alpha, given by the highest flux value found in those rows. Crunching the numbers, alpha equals 25.4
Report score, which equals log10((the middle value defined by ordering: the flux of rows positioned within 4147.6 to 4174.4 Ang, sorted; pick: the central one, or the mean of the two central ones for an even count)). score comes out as 1.41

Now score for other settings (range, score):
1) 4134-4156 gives 1.41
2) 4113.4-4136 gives 1.41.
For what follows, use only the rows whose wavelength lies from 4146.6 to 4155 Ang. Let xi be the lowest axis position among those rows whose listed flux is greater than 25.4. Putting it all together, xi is 4147.11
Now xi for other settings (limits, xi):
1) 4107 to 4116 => 4112.88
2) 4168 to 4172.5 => 4168.17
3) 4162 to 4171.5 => 4162.42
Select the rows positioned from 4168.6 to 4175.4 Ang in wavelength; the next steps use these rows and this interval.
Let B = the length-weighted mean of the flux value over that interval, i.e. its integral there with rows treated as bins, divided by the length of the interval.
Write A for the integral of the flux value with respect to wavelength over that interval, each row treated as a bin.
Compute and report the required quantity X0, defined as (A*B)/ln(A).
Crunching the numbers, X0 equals 818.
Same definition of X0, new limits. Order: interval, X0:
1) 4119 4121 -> 334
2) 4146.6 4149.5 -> 450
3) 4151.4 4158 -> 825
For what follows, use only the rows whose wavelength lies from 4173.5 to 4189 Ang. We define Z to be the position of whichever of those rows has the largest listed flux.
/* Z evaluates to 4182.60 Ang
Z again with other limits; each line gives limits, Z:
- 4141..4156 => 4149.02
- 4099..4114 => 4113.83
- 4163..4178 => 4163.38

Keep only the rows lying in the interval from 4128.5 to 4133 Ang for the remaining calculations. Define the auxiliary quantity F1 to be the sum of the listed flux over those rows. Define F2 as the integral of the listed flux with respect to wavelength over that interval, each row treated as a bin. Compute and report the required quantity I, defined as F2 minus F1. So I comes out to -12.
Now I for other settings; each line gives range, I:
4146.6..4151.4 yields -5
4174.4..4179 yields -10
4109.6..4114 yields -15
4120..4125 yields 0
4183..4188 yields 0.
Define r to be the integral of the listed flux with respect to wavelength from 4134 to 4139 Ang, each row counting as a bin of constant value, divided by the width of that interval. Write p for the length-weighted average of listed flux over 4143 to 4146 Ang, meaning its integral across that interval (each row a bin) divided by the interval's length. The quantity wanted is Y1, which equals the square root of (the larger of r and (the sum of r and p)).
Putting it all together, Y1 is 7.088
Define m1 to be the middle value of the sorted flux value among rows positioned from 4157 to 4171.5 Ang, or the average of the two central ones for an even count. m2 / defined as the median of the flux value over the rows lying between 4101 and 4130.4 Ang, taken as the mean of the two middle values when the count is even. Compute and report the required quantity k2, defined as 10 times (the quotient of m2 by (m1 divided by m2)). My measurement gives 247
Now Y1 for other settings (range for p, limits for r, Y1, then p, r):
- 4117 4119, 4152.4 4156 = 7.179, 26.3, 25.2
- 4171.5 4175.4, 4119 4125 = 7.072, 24.5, 25.5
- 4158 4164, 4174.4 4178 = 7.159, 26.4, 24.8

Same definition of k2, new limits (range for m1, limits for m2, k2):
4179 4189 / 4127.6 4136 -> 256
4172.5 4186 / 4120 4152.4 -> 263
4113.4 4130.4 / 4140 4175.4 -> 254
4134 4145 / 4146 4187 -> 249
